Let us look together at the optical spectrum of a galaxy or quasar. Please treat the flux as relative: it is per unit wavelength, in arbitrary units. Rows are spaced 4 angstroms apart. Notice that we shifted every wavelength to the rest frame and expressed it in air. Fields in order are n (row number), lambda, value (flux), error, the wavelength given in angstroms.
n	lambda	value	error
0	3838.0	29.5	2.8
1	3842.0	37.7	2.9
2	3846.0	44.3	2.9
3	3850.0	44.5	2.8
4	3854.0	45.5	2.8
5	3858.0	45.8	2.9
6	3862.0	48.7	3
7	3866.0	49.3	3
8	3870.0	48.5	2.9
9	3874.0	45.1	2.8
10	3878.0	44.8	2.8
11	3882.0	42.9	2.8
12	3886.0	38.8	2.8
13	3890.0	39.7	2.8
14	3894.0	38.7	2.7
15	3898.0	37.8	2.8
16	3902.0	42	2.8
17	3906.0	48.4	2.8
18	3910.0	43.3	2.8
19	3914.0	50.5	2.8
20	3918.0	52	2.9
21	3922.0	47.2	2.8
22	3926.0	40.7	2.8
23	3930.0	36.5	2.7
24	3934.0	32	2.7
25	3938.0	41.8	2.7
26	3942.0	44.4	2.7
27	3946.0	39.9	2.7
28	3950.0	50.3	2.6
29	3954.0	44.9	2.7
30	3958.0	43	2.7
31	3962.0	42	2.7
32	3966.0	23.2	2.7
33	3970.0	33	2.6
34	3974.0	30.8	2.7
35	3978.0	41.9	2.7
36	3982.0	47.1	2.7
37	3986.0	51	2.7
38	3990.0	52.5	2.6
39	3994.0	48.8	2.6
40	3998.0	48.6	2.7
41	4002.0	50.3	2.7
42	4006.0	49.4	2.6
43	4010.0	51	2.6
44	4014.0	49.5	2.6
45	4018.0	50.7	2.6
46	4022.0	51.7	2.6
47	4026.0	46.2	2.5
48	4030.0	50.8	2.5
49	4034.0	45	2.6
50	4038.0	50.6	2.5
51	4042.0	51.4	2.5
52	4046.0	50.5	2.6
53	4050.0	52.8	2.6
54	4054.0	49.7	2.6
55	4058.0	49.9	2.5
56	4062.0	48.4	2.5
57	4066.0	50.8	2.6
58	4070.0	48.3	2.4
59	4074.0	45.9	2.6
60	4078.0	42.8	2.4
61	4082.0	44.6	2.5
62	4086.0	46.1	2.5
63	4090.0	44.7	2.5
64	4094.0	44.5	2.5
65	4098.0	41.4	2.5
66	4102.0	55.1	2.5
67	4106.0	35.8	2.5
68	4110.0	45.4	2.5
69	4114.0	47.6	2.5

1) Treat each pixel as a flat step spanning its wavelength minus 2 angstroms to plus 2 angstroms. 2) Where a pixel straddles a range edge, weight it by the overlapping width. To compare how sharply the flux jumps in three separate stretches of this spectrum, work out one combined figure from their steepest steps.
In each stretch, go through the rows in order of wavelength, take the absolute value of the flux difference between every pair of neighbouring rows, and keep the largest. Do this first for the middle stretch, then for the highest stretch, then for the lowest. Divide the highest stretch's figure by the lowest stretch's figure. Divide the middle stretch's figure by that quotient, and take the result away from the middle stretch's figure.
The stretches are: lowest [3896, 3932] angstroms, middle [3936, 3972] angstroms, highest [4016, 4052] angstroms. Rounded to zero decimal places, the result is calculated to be -5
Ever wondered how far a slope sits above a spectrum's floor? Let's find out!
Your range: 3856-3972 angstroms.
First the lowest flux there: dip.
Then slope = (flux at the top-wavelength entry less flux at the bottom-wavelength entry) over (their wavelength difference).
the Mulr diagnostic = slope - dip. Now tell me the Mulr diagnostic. -23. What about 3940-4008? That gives -23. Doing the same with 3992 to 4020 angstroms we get -49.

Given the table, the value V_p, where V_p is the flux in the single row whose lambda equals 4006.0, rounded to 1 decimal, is 49.4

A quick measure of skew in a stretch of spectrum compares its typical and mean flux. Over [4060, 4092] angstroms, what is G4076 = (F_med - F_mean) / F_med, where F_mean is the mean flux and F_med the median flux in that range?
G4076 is -0.01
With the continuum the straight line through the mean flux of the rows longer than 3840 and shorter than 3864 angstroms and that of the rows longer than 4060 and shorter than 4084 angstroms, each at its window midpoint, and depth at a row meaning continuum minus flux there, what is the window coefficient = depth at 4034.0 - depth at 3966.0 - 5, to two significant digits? -26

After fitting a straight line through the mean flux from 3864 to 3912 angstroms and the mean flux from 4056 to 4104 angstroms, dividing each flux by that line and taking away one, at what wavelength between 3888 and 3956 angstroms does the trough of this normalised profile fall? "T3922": 3934.0 angstroms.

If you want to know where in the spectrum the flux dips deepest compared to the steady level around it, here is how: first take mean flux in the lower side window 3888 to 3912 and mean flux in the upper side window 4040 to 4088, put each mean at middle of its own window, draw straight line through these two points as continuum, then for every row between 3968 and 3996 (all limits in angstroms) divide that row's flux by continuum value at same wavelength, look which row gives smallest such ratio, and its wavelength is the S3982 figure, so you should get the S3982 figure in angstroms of 3974.0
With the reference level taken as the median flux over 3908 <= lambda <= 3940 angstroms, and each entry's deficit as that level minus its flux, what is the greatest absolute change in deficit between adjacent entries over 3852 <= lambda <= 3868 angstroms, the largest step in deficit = 2.9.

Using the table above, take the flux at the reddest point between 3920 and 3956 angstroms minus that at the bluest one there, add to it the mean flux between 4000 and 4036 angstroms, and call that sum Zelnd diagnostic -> 47.1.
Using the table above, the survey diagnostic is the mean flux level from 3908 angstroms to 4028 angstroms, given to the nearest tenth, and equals 44.5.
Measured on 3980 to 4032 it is 49.8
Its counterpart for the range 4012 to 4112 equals 47.7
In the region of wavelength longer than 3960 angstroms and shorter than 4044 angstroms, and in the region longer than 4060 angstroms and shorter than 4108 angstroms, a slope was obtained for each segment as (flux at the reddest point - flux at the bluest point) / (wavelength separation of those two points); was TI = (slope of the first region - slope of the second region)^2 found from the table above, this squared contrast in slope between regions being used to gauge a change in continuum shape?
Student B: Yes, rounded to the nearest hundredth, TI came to 0.16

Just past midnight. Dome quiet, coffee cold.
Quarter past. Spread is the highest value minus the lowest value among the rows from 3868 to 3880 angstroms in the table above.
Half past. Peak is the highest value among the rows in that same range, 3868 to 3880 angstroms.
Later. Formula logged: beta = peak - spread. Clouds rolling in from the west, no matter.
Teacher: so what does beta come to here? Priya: 45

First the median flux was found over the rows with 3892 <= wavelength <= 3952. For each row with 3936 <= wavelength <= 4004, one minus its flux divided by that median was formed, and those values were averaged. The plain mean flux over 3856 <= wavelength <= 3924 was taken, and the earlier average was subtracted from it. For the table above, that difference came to 44.9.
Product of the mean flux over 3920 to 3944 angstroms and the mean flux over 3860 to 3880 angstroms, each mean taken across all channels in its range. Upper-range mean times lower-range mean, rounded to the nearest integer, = 1912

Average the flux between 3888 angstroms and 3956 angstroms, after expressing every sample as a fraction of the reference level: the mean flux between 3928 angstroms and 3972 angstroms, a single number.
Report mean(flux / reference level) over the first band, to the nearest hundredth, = 1.10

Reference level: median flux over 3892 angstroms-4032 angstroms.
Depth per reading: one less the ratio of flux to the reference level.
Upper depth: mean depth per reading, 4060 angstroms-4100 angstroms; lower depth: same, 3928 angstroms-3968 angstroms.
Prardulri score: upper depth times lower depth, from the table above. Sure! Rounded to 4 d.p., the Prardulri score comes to 0.0013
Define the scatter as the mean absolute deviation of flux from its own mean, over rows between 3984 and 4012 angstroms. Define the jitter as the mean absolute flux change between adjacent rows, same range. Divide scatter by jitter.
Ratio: 0.7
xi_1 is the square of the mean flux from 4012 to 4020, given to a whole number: 2510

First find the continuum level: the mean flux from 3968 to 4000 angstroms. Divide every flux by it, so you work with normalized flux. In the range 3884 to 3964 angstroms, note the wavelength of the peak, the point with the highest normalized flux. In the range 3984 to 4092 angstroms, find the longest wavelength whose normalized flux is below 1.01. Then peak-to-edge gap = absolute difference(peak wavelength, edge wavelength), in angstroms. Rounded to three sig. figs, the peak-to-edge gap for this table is 164 angstroms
